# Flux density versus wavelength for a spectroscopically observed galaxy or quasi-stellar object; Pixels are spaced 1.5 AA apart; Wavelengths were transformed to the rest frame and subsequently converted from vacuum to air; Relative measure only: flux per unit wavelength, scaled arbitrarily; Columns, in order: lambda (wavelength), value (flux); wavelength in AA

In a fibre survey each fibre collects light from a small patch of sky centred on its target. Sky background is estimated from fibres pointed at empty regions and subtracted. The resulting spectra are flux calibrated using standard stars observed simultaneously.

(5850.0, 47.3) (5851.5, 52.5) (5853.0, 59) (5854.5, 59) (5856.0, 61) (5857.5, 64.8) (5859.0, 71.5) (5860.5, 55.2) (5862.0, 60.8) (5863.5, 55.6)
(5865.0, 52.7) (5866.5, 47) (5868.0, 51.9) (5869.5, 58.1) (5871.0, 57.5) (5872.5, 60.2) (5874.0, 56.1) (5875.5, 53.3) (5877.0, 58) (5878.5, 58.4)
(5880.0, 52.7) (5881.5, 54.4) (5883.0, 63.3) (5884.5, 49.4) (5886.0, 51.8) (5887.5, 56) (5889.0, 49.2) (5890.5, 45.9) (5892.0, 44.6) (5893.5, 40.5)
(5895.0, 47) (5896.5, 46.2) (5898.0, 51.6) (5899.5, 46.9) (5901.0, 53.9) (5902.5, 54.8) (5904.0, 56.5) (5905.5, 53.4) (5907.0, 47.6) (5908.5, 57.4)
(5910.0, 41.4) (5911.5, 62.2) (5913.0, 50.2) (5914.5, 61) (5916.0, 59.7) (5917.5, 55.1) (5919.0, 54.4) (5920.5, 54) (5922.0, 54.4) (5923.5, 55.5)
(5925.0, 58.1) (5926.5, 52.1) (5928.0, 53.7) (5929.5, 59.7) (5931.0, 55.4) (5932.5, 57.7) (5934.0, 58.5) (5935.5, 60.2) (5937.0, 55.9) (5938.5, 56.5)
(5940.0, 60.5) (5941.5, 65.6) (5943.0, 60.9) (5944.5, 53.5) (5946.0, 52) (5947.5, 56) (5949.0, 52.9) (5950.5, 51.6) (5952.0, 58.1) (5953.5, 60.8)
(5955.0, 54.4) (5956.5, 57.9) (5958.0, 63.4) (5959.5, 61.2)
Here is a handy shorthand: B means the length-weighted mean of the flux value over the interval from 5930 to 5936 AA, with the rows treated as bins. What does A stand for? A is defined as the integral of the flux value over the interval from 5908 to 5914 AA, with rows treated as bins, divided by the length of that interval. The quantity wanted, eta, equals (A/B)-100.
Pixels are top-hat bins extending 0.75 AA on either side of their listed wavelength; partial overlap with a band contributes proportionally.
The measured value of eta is -99.1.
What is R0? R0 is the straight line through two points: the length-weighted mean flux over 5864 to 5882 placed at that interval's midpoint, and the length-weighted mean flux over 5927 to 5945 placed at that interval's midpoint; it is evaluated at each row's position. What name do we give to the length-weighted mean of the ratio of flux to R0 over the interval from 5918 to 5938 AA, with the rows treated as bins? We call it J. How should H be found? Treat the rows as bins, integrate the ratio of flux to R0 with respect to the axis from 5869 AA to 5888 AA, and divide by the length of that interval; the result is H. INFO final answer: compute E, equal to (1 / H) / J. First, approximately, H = 1.01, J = 0.97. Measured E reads 1.02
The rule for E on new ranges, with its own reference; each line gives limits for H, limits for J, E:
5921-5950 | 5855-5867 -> 0.95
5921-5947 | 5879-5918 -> 1.10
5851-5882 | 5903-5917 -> 1.00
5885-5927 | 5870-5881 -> 1.06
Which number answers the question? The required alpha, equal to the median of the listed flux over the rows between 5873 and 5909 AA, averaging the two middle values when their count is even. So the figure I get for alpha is 53.0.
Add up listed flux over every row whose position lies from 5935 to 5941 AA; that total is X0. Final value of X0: 233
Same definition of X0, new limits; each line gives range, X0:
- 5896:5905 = 310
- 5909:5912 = 104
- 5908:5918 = 387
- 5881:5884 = 118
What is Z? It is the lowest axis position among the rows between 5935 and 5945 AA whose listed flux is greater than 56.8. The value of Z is 5935.5 AA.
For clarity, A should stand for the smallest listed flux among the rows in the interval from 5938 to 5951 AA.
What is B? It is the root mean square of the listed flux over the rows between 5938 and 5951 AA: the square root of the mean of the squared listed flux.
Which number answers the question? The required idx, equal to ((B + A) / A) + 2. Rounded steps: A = 51.6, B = 56.8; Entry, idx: 4.10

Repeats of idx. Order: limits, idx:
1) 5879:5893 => 4.17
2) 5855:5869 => 4.24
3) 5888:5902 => 4.17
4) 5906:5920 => 4.32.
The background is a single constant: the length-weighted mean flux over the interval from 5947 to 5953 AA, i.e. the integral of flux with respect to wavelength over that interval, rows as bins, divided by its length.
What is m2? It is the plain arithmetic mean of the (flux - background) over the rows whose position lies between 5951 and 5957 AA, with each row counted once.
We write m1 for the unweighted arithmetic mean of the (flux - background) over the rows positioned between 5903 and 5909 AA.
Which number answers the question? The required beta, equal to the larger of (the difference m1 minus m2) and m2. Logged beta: 2.95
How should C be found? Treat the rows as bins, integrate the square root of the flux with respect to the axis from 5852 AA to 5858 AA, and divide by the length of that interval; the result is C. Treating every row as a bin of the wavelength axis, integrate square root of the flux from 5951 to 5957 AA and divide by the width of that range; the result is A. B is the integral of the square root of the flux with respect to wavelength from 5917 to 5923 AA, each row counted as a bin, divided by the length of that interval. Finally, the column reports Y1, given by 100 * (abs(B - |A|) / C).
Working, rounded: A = 7.58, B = 7.4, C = 7.8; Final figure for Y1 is 2.6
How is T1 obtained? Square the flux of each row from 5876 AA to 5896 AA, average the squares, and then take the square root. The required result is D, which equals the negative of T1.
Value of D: -52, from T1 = 52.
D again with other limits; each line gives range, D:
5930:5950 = -57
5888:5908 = -49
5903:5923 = -55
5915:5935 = -56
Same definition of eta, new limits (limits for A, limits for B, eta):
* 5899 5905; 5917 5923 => -99.0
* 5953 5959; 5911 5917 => -99.0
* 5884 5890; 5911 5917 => -99.1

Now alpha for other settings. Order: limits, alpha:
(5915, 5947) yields 55.9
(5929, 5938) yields 58.1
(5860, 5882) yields 55.6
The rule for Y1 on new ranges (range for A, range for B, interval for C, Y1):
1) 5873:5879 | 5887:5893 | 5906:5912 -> 8.0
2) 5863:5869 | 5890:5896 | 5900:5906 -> 7.2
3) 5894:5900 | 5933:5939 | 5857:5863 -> 8.9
